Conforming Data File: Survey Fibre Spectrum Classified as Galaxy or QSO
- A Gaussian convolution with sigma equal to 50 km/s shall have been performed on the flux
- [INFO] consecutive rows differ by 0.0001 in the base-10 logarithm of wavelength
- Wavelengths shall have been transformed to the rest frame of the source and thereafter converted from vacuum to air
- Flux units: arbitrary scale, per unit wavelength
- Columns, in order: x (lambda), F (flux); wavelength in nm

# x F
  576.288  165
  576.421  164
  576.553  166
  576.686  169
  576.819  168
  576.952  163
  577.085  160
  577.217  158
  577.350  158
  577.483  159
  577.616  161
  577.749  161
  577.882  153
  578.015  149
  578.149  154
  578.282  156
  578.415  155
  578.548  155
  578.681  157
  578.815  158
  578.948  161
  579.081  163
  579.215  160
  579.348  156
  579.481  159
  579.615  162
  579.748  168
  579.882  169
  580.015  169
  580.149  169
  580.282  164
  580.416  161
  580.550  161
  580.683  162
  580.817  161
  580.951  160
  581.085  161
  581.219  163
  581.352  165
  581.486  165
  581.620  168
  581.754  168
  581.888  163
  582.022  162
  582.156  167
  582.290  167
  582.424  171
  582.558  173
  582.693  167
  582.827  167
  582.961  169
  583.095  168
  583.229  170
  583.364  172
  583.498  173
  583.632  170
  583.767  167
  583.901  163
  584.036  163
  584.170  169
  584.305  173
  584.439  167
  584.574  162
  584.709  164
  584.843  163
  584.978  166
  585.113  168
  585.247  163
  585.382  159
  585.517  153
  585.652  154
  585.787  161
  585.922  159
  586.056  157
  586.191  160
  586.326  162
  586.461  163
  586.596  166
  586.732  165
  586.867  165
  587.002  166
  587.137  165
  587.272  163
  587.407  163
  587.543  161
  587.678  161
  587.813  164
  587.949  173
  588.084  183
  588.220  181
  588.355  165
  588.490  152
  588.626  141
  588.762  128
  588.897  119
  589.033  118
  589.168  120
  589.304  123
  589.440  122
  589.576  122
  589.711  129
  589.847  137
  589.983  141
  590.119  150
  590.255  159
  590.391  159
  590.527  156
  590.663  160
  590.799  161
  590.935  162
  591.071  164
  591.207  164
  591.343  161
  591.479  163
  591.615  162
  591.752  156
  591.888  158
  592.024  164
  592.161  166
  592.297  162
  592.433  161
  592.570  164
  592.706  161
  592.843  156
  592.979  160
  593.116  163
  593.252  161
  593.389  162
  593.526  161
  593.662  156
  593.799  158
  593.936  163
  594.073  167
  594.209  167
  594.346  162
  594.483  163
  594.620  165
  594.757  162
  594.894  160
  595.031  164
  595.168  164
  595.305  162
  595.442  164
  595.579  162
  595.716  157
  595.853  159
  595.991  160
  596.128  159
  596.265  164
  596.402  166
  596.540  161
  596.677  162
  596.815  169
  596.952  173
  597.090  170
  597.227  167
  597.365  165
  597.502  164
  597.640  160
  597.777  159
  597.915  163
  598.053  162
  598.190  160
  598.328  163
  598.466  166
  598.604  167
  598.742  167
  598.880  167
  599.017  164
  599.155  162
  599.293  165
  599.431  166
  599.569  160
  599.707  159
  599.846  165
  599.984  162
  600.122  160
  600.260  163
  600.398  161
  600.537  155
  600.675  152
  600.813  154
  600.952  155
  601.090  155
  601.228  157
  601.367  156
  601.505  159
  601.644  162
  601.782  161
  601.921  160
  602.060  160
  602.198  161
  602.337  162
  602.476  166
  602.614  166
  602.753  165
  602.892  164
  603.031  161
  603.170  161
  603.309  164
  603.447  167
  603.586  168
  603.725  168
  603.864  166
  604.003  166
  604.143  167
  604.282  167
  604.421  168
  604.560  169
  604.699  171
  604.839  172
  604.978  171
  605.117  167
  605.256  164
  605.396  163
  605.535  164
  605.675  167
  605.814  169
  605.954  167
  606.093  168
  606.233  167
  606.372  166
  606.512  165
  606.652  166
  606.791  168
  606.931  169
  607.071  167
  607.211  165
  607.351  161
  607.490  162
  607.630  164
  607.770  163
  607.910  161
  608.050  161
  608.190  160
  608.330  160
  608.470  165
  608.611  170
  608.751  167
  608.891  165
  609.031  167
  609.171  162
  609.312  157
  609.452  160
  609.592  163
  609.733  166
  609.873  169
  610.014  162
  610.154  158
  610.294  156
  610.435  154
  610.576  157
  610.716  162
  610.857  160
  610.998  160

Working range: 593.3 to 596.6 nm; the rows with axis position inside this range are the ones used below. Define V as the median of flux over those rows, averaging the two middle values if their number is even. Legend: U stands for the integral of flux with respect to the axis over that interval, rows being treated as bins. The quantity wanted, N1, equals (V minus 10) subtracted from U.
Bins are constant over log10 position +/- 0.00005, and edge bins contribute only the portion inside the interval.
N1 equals 383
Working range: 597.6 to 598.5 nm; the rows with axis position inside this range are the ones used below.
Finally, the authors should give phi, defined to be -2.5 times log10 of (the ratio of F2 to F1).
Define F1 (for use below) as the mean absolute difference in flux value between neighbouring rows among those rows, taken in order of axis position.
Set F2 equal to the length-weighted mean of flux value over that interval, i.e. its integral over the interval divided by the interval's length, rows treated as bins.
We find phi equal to -4.60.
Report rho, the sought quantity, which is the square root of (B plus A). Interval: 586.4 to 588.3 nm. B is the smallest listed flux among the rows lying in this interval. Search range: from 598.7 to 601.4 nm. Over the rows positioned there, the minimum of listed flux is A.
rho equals 17.7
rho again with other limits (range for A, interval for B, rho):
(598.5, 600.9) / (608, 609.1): 17.7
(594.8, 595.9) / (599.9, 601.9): 17.6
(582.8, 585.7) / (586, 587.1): 17.6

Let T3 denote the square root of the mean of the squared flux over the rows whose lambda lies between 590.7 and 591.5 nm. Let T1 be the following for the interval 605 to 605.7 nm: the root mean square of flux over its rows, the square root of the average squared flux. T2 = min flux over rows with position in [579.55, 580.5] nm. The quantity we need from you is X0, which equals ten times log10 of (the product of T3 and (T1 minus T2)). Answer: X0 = 28.1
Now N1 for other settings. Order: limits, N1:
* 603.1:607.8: 625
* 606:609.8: 469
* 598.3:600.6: 222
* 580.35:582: 117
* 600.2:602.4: 199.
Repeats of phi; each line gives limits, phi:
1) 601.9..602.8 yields -5.36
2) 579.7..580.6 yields -5.11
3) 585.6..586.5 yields -4.38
